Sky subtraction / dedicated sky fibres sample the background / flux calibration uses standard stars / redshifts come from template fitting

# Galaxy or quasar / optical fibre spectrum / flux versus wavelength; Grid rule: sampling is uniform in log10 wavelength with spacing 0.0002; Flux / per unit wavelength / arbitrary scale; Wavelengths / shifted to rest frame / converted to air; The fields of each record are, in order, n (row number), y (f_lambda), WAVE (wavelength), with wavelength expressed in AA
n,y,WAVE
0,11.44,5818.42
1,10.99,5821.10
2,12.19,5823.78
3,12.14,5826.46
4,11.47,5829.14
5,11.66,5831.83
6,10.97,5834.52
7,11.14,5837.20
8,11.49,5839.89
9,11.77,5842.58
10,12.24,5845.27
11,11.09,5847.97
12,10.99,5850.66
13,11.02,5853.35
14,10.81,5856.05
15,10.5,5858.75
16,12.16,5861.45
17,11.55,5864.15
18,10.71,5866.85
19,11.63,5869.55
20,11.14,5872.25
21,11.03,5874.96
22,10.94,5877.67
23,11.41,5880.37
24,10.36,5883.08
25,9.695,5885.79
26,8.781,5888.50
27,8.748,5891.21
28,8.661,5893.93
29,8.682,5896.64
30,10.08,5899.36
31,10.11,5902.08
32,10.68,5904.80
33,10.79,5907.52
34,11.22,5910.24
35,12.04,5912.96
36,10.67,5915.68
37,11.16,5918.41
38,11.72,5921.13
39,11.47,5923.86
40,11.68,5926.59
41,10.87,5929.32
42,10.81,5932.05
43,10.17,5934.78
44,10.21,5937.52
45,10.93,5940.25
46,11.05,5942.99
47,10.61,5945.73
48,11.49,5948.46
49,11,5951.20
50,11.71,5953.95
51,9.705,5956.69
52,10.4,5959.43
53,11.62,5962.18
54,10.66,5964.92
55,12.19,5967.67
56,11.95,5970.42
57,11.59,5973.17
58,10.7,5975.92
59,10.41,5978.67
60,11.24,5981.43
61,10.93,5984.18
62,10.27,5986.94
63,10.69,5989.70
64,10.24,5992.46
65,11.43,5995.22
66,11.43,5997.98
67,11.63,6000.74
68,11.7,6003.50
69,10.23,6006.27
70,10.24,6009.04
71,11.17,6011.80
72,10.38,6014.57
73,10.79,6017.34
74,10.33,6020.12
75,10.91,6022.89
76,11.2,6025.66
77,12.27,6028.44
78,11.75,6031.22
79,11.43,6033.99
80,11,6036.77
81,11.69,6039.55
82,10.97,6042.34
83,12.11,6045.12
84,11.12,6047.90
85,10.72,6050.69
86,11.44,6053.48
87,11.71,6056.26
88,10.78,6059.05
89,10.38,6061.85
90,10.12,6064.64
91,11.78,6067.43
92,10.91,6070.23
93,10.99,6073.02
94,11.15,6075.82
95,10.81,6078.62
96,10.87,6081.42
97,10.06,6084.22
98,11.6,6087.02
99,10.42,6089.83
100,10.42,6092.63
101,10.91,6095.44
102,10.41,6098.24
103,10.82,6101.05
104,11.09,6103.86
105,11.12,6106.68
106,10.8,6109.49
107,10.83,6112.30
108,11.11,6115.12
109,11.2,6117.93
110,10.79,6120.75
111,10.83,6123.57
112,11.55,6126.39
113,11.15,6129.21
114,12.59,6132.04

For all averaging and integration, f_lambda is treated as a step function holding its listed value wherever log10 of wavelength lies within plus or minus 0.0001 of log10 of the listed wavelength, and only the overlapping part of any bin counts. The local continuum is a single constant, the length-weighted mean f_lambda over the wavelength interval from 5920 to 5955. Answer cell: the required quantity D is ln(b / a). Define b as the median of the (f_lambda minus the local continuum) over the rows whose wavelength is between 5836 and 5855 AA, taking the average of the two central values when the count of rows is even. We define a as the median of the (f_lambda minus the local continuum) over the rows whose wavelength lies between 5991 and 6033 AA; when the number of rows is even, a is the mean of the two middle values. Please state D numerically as -0.27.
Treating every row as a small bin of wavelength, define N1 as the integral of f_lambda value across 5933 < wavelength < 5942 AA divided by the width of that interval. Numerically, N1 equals 10.5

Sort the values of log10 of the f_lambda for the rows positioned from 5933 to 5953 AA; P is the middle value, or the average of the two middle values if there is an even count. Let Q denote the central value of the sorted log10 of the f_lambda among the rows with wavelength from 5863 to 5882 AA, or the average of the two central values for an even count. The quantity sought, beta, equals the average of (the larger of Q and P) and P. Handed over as 1.043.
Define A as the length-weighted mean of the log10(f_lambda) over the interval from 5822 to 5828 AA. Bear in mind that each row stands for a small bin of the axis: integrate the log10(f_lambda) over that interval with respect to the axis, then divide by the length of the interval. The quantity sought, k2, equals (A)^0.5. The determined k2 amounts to 1.04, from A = 1.08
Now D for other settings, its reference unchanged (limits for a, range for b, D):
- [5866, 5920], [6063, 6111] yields -0.70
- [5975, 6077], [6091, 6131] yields 1.19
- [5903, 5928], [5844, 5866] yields -2.64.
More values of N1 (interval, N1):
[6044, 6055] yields 11.3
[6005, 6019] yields 10.6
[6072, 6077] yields 11.1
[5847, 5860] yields 10.9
